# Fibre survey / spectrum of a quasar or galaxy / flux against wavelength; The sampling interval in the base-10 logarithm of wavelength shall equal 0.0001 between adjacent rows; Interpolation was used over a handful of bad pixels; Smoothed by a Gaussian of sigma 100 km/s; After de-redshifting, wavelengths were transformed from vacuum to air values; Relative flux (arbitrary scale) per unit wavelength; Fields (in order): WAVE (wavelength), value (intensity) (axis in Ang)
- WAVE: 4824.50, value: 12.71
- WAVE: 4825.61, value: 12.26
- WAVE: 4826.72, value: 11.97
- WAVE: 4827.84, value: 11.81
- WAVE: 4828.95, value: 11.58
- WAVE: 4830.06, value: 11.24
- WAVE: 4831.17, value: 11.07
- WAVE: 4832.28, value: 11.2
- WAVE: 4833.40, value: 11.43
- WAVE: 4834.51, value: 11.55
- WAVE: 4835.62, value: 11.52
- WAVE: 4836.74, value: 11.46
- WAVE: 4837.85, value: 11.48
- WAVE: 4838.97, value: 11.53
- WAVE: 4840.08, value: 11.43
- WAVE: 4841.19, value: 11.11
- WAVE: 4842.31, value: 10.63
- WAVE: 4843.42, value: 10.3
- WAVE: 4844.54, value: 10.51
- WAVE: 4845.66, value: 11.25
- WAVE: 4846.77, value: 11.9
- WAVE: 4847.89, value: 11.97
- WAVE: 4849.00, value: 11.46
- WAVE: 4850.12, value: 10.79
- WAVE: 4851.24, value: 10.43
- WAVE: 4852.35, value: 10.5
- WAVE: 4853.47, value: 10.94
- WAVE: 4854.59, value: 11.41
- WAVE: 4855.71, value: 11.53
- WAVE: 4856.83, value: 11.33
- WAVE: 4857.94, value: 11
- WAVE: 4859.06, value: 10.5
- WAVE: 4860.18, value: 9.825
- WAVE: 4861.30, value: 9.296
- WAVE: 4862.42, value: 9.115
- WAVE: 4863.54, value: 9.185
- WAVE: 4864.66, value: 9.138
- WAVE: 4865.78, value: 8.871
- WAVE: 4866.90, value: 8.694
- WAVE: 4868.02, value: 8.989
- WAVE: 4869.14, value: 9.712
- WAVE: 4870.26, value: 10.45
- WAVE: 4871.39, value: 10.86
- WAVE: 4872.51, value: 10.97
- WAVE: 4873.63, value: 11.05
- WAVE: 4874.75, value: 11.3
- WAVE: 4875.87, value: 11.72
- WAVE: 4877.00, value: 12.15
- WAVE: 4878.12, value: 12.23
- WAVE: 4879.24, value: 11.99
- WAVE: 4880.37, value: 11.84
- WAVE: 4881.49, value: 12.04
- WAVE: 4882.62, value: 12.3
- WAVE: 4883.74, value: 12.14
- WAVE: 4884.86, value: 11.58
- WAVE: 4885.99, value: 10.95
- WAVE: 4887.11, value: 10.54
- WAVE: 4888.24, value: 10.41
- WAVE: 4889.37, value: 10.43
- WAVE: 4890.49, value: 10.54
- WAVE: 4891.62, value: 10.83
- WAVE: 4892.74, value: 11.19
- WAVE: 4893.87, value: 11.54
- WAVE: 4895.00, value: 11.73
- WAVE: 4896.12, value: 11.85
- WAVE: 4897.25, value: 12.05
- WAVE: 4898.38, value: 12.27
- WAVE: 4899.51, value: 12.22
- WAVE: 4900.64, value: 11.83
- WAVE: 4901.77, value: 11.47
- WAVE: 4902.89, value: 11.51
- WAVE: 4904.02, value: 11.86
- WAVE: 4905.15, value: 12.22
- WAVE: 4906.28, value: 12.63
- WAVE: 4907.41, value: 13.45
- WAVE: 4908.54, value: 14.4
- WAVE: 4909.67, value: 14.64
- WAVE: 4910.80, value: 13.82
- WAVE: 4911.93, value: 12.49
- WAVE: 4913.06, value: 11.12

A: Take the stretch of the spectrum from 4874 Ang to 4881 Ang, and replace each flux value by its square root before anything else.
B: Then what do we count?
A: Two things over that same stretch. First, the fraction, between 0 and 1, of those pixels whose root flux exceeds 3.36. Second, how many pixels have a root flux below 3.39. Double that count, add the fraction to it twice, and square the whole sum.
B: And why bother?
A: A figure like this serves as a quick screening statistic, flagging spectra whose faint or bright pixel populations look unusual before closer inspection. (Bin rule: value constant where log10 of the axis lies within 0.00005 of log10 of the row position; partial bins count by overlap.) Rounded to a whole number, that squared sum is 16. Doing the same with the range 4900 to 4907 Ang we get 16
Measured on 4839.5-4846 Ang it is 152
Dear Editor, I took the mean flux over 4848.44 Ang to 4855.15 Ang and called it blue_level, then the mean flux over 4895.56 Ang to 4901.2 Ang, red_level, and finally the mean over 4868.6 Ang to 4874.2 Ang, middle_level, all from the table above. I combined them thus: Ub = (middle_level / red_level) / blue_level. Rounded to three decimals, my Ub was 0.081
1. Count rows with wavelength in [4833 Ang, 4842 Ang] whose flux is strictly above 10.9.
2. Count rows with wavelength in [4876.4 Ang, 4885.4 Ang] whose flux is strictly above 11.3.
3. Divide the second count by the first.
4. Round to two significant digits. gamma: 1.0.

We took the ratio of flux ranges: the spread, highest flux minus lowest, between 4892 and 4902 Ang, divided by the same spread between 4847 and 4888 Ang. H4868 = 0.3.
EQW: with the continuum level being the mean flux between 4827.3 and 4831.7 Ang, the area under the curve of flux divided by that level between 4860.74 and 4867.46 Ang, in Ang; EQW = 5.3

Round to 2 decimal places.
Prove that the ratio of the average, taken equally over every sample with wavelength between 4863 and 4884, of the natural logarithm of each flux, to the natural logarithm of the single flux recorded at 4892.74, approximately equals 0.98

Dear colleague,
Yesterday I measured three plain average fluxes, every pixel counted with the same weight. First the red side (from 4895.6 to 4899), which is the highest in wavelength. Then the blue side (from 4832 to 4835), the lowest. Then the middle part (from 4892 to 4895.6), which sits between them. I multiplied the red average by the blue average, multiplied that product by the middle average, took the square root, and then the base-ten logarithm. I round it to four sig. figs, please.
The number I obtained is 1.599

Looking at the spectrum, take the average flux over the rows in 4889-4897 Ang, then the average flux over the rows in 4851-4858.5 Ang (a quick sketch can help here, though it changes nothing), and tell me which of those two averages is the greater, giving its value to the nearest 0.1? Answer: 11.2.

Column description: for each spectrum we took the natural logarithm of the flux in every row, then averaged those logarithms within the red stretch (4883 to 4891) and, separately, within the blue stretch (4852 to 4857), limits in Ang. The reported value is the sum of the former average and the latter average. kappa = 4.80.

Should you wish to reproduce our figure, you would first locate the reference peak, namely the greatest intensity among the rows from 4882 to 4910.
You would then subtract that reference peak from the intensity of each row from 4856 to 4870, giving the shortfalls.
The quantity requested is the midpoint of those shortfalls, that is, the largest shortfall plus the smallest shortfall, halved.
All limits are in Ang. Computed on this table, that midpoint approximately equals -4.63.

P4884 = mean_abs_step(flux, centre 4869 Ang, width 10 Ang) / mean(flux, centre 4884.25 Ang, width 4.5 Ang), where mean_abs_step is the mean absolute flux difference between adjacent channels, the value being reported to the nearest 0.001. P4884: 0.030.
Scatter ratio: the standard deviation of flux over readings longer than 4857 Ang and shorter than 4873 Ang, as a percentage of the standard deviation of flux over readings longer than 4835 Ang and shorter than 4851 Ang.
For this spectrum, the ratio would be 165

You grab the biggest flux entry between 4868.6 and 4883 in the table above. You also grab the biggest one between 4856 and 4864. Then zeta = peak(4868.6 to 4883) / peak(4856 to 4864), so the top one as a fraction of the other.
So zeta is 1.09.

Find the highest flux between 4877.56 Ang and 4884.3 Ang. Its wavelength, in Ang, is 4882.62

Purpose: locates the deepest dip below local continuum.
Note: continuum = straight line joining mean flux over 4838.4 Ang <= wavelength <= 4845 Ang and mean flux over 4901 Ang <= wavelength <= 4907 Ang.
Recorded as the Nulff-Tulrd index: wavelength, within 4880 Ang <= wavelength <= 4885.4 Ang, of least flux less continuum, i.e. 4884.86 Ang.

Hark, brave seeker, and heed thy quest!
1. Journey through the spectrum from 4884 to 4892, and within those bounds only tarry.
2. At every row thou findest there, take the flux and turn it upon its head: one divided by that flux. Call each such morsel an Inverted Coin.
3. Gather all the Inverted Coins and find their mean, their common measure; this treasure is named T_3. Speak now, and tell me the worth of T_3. 0.093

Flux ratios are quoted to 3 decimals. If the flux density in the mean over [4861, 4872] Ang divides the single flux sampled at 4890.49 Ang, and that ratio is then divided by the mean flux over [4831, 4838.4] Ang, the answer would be 0.098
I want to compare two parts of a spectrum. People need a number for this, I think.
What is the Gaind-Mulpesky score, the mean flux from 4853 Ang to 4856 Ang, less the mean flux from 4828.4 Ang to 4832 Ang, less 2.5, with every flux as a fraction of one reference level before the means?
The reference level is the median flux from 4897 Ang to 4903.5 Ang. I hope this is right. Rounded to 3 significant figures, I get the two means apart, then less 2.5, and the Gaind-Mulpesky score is -2.50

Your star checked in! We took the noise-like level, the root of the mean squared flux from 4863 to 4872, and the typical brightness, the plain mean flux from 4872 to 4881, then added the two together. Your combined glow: 21.2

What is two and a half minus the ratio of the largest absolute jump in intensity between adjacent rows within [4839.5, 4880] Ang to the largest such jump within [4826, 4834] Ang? 0.32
